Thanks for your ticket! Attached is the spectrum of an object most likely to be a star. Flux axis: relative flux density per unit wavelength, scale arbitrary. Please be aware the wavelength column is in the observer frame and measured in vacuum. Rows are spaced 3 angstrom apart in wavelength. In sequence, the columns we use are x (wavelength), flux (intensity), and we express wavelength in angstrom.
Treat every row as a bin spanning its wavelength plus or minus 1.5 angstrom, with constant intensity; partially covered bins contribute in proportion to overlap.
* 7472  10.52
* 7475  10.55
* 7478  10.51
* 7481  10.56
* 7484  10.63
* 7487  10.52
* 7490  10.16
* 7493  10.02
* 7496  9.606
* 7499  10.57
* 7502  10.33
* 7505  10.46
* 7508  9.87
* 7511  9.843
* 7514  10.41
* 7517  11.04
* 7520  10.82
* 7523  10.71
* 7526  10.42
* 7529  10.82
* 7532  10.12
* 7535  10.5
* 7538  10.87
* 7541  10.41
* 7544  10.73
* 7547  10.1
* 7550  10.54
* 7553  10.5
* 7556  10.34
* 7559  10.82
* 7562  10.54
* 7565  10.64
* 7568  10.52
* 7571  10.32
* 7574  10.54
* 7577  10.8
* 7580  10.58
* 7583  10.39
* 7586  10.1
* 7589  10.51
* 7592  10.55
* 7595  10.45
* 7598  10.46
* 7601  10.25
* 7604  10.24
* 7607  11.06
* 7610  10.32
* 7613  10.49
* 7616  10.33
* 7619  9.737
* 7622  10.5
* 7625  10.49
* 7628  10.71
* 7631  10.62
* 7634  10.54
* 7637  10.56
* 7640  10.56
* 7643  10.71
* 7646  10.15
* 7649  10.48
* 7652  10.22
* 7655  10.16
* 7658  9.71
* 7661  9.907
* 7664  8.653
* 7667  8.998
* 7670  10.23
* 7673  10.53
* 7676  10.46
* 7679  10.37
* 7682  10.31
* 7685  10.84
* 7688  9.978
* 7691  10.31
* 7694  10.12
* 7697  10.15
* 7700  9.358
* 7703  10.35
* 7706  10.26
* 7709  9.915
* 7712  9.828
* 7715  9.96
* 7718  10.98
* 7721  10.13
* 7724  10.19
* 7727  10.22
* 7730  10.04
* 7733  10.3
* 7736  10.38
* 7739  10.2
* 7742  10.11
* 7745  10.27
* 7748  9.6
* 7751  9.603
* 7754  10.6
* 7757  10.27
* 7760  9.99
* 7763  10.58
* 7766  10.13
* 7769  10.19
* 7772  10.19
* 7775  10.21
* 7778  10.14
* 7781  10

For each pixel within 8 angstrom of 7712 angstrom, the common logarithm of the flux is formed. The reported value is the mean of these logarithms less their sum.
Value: -4.031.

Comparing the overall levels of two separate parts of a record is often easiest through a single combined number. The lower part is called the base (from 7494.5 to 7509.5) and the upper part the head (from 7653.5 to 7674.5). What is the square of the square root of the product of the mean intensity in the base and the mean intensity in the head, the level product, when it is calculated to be 99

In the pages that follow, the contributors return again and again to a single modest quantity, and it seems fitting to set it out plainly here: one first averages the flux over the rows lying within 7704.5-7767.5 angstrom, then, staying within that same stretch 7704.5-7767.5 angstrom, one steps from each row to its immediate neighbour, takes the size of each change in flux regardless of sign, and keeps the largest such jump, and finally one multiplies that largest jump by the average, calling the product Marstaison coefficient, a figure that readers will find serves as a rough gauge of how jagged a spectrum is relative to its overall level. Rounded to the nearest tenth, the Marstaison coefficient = 10.4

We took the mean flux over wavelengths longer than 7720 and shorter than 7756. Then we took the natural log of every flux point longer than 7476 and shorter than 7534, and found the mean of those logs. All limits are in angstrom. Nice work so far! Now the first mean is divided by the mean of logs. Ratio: 4.332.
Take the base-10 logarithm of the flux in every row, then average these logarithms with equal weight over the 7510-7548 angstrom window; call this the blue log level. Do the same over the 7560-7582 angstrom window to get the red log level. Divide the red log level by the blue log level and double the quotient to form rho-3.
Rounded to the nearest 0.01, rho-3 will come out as 2.00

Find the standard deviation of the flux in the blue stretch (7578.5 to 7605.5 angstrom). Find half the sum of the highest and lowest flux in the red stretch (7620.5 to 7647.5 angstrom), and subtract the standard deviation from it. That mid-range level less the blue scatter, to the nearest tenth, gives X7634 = 10.3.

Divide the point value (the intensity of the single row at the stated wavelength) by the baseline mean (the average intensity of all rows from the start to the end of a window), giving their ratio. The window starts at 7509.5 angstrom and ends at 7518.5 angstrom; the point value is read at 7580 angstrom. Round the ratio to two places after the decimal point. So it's 1.01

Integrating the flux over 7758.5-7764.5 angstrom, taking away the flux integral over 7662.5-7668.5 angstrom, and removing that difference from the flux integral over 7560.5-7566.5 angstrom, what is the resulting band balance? 54.8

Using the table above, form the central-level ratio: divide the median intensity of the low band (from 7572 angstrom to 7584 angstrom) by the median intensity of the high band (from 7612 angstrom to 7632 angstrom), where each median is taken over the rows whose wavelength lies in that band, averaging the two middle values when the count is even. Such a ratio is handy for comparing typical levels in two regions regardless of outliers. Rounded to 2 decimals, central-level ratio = 1.01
